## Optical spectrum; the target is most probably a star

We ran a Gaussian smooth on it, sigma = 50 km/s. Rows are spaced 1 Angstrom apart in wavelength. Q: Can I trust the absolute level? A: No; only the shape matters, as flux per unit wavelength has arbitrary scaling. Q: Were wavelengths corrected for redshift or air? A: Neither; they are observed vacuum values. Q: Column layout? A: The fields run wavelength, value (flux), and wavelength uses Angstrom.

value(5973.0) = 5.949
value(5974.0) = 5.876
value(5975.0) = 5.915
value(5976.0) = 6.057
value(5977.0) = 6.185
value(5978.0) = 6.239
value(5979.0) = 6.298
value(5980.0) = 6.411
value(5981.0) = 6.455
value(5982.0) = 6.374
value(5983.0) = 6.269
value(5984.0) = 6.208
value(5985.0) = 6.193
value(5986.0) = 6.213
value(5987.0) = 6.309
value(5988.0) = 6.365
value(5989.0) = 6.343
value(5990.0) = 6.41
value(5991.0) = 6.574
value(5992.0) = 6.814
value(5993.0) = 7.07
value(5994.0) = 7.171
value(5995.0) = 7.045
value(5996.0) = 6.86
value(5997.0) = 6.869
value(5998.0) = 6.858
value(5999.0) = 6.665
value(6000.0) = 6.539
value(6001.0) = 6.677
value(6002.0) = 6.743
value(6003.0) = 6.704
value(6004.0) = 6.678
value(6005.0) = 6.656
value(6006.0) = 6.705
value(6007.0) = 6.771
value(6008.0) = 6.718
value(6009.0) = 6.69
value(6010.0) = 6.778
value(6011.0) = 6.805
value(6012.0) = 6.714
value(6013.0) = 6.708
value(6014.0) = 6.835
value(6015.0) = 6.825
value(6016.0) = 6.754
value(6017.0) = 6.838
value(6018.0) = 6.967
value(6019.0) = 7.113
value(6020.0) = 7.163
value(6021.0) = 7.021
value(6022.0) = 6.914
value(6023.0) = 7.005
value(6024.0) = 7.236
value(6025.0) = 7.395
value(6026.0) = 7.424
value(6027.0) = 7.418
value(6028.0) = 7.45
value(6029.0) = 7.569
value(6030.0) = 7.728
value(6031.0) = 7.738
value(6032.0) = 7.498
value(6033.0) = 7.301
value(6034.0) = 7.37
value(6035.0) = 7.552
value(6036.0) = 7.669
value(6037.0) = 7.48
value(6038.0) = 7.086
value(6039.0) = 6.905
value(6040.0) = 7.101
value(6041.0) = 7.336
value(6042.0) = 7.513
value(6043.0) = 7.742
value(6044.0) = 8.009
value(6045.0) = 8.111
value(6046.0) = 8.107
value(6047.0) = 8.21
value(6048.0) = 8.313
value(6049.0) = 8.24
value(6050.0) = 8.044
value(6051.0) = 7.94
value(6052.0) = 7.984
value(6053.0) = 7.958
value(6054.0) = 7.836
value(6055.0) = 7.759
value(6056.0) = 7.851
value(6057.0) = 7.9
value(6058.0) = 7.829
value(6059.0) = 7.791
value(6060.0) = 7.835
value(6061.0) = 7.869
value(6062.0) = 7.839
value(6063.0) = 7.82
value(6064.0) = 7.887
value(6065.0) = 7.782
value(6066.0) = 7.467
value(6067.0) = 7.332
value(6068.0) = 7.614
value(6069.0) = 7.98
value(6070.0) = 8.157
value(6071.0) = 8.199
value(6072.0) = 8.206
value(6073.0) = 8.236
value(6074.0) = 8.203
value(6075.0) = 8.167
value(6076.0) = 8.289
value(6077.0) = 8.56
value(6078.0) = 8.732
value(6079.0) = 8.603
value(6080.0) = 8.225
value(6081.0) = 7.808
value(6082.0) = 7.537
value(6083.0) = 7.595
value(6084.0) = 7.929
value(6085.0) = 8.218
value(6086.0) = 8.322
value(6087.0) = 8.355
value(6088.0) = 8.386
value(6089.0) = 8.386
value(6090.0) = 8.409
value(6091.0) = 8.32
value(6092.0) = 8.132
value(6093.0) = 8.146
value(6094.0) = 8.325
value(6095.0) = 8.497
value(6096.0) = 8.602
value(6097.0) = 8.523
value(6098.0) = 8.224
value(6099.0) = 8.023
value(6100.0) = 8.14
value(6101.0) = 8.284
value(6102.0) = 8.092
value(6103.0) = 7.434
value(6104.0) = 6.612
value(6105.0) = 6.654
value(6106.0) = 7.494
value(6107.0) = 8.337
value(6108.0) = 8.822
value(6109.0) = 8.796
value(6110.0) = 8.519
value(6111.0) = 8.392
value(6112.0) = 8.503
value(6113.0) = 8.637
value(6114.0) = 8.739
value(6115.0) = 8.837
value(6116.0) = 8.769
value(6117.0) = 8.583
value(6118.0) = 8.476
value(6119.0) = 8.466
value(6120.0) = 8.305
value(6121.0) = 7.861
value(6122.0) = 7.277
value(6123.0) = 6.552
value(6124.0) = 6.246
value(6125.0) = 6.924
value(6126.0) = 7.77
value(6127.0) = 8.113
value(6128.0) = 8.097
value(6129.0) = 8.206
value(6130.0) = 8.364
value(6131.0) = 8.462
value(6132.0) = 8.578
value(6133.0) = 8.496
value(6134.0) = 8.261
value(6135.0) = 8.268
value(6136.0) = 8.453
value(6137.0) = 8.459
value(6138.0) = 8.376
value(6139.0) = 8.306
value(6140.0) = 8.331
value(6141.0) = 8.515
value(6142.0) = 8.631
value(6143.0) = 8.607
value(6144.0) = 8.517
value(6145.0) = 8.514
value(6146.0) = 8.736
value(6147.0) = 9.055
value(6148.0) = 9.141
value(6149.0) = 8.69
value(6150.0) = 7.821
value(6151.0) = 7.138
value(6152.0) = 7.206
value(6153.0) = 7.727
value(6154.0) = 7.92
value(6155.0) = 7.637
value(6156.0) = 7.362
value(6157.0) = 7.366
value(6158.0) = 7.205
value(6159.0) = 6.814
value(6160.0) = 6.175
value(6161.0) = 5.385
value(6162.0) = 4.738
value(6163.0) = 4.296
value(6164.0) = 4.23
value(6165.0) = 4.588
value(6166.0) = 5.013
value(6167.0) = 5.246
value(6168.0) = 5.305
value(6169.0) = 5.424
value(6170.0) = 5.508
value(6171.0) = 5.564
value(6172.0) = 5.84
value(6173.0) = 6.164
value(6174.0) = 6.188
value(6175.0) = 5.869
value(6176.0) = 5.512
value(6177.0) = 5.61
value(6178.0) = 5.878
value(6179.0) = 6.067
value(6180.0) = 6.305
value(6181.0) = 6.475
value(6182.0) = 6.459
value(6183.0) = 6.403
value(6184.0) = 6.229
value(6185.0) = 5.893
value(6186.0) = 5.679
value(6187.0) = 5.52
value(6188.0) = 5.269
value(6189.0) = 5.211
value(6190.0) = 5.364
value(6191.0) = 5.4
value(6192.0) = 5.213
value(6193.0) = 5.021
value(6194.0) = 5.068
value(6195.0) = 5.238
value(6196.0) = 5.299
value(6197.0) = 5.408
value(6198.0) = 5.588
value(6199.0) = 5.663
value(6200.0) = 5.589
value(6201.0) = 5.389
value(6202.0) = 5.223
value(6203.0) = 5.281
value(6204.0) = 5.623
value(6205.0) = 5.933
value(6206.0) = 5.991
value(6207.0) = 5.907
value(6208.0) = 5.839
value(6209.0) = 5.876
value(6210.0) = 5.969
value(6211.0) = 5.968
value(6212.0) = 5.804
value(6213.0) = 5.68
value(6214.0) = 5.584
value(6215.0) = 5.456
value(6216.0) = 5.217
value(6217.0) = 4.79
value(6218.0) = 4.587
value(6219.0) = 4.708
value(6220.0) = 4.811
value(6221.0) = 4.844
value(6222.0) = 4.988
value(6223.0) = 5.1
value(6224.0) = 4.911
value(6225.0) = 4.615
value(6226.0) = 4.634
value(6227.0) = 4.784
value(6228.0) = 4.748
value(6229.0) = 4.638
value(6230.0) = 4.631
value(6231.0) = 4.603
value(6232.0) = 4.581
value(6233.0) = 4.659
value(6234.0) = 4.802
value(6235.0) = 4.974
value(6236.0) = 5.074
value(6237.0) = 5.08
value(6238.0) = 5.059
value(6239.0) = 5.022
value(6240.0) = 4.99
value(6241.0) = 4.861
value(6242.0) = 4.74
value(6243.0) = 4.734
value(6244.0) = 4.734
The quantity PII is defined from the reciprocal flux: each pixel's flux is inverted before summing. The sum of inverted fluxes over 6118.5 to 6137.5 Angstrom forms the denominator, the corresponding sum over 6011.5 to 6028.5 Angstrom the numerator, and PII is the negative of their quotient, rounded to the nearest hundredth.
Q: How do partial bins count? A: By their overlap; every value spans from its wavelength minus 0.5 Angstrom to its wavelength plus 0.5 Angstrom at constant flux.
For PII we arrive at -1.00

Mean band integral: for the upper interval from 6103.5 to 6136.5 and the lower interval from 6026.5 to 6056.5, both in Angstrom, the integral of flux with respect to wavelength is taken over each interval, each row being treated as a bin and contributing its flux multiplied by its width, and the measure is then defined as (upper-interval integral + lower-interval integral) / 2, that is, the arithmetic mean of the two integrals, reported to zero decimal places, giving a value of 249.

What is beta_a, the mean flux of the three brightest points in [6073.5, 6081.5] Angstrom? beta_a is 8.6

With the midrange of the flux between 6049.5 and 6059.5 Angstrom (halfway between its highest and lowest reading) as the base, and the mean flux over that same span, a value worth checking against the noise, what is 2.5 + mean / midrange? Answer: 3.50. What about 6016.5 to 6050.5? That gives 3.49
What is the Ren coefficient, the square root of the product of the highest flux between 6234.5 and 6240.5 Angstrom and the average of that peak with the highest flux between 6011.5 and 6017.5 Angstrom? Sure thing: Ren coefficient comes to 5.5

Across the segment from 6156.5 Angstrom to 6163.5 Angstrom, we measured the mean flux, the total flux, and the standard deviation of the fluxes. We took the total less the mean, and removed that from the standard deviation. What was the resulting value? -35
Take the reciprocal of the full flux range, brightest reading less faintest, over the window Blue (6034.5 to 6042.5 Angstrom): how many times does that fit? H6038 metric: 1.3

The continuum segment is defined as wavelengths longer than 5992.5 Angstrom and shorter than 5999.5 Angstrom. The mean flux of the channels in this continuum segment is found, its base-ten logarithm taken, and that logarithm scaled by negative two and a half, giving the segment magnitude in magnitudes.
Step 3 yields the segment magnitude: -2.10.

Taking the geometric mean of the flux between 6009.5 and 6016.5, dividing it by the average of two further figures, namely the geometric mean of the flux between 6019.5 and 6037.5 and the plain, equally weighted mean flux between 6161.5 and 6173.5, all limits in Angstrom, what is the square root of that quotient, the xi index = 1.04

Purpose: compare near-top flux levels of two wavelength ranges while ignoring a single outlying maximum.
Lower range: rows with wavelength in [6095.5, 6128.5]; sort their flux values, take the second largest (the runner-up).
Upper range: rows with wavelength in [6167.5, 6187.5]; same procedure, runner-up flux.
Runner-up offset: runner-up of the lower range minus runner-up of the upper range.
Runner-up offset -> 2.4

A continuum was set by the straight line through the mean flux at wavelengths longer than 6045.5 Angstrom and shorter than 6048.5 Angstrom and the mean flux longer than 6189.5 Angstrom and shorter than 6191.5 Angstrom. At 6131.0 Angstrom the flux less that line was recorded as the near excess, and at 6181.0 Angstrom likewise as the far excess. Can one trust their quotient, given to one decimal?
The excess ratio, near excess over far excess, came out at 2.1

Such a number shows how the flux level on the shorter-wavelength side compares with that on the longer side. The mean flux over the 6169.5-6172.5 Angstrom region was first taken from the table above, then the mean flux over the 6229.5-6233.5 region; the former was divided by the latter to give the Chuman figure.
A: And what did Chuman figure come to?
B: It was 1.2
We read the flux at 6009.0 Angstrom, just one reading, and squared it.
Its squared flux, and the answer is 45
